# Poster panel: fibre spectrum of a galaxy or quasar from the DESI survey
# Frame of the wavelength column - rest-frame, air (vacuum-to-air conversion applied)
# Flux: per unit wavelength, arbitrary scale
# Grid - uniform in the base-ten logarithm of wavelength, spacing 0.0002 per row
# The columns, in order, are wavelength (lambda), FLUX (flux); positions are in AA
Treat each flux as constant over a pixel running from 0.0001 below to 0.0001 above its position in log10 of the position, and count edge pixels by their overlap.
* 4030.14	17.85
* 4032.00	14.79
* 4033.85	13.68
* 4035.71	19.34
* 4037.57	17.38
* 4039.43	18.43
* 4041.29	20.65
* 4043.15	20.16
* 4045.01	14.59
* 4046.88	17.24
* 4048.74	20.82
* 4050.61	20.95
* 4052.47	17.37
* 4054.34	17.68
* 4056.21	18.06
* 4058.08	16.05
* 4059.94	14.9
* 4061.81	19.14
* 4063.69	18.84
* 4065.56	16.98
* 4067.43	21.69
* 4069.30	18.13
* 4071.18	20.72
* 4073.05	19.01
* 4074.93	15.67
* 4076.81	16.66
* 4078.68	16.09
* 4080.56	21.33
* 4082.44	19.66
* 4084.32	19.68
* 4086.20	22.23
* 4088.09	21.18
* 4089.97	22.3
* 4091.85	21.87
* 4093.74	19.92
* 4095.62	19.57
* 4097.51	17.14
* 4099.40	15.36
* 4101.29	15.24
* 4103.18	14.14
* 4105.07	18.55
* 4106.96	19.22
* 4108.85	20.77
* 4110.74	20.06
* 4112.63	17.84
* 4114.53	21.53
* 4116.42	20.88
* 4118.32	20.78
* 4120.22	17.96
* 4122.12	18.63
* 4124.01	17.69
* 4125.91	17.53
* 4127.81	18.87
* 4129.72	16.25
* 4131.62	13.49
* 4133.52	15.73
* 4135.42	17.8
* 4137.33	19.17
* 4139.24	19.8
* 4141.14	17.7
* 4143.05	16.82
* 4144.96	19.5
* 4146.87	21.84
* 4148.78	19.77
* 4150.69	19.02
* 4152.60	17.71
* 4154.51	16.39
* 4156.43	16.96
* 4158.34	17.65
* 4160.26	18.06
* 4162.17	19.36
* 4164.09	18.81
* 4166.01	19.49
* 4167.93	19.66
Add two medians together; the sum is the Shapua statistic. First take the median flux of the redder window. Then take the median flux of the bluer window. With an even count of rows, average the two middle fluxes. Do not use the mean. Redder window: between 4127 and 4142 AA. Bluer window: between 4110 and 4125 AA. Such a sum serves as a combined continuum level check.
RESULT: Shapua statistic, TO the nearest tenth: 37.1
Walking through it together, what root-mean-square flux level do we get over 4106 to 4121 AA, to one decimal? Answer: 19.9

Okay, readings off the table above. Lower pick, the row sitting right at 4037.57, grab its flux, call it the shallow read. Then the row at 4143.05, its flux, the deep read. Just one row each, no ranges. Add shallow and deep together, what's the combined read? 34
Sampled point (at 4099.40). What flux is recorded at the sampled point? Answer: 15.36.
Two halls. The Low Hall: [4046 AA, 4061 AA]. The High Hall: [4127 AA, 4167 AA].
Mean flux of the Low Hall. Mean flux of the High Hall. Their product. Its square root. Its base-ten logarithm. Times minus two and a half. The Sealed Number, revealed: -3.14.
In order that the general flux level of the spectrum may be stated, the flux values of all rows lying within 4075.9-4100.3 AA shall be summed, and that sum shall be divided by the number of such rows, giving 19.5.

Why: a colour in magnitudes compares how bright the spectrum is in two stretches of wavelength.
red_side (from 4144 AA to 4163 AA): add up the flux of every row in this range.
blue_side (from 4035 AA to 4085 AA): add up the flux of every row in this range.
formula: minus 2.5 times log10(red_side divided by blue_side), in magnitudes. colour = 1.1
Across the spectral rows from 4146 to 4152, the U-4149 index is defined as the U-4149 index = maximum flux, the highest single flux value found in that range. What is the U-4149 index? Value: 21.84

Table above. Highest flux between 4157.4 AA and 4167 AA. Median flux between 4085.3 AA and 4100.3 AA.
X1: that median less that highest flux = 1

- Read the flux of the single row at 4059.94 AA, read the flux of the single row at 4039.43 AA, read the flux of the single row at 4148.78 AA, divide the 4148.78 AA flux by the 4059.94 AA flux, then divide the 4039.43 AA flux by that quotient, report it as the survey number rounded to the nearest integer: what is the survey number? 14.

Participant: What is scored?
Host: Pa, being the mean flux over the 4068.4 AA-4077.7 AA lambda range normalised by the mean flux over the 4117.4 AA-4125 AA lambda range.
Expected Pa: 0.96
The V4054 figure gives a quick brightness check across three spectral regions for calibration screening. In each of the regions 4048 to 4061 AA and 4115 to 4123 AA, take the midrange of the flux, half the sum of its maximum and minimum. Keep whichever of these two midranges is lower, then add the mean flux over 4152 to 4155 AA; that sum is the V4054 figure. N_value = 35.0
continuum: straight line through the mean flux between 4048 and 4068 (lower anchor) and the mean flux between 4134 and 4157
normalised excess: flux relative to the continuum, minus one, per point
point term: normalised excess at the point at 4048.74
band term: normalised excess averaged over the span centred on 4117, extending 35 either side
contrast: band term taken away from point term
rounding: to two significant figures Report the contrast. 0.12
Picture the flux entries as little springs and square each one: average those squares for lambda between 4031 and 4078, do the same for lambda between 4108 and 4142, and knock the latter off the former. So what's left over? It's -18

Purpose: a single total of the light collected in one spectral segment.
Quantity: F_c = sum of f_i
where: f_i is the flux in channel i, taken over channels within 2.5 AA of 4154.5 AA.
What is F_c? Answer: 51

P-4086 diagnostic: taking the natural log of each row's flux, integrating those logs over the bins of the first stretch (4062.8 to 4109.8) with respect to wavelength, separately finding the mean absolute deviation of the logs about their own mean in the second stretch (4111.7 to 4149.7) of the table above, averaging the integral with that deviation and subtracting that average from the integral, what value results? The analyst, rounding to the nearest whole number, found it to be 69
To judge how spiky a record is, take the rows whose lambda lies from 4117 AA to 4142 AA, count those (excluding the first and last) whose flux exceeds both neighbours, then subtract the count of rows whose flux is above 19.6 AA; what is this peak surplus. 1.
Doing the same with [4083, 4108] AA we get -4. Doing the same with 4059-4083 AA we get 1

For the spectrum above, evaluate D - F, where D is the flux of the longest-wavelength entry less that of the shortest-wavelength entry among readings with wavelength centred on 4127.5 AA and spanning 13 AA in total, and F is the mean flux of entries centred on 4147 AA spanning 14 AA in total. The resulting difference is -21.8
